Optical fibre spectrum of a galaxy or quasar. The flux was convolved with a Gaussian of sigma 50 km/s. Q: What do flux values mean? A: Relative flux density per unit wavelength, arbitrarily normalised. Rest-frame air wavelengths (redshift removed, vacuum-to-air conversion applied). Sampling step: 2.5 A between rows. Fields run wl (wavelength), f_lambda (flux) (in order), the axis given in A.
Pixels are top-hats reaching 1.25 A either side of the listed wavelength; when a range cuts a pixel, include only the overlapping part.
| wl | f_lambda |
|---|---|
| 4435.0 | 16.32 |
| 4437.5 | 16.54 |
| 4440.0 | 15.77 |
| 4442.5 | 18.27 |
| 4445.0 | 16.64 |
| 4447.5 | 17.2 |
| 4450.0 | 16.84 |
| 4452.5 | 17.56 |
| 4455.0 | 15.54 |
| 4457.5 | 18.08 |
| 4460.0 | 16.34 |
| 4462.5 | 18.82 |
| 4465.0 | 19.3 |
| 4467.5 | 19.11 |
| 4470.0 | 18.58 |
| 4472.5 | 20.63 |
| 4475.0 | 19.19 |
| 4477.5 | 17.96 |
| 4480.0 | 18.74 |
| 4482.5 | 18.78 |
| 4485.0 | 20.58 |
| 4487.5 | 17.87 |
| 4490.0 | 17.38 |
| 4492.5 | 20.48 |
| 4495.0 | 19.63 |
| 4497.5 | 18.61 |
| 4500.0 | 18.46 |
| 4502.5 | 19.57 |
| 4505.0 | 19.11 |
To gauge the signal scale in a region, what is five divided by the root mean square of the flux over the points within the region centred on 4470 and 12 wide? 0.258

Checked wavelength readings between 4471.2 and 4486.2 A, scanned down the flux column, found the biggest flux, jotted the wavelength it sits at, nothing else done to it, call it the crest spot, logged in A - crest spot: 4472.5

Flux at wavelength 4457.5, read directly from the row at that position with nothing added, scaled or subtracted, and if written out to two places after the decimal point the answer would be 18.08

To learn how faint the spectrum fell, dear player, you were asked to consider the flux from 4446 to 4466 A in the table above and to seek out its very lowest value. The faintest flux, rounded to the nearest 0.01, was 15.54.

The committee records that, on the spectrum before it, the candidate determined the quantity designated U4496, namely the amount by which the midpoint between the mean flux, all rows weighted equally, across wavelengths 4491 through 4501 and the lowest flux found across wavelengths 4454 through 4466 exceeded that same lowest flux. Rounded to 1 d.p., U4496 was 1.9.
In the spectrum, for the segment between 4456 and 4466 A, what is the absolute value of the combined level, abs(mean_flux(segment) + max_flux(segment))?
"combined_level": 37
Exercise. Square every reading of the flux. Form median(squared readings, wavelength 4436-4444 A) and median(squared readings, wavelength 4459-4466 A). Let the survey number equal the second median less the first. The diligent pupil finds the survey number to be 81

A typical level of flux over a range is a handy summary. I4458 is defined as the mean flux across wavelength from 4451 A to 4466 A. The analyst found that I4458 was 17.6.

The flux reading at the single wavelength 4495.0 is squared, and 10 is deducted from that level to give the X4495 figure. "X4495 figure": 375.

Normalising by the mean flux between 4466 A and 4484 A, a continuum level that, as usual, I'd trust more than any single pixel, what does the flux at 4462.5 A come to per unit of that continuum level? 0.99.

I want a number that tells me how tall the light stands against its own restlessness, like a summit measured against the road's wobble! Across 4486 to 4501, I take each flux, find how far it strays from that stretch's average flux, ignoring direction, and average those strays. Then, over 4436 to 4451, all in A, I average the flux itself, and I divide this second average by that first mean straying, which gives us 19.2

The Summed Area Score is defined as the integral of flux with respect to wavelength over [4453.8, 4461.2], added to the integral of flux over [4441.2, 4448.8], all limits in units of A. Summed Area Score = 255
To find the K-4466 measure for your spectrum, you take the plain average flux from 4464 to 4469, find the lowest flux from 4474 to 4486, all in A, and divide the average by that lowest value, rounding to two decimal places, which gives 1.07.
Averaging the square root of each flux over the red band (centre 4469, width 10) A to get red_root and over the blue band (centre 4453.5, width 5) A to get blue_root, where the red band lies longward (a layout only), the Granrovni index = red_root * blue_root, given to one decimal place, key 17.9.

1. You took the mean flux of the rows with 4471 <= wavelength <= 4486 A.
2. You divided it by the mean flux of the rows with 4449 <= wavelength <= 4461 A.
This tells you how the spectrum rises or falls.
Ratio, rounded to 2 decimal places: 1.14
